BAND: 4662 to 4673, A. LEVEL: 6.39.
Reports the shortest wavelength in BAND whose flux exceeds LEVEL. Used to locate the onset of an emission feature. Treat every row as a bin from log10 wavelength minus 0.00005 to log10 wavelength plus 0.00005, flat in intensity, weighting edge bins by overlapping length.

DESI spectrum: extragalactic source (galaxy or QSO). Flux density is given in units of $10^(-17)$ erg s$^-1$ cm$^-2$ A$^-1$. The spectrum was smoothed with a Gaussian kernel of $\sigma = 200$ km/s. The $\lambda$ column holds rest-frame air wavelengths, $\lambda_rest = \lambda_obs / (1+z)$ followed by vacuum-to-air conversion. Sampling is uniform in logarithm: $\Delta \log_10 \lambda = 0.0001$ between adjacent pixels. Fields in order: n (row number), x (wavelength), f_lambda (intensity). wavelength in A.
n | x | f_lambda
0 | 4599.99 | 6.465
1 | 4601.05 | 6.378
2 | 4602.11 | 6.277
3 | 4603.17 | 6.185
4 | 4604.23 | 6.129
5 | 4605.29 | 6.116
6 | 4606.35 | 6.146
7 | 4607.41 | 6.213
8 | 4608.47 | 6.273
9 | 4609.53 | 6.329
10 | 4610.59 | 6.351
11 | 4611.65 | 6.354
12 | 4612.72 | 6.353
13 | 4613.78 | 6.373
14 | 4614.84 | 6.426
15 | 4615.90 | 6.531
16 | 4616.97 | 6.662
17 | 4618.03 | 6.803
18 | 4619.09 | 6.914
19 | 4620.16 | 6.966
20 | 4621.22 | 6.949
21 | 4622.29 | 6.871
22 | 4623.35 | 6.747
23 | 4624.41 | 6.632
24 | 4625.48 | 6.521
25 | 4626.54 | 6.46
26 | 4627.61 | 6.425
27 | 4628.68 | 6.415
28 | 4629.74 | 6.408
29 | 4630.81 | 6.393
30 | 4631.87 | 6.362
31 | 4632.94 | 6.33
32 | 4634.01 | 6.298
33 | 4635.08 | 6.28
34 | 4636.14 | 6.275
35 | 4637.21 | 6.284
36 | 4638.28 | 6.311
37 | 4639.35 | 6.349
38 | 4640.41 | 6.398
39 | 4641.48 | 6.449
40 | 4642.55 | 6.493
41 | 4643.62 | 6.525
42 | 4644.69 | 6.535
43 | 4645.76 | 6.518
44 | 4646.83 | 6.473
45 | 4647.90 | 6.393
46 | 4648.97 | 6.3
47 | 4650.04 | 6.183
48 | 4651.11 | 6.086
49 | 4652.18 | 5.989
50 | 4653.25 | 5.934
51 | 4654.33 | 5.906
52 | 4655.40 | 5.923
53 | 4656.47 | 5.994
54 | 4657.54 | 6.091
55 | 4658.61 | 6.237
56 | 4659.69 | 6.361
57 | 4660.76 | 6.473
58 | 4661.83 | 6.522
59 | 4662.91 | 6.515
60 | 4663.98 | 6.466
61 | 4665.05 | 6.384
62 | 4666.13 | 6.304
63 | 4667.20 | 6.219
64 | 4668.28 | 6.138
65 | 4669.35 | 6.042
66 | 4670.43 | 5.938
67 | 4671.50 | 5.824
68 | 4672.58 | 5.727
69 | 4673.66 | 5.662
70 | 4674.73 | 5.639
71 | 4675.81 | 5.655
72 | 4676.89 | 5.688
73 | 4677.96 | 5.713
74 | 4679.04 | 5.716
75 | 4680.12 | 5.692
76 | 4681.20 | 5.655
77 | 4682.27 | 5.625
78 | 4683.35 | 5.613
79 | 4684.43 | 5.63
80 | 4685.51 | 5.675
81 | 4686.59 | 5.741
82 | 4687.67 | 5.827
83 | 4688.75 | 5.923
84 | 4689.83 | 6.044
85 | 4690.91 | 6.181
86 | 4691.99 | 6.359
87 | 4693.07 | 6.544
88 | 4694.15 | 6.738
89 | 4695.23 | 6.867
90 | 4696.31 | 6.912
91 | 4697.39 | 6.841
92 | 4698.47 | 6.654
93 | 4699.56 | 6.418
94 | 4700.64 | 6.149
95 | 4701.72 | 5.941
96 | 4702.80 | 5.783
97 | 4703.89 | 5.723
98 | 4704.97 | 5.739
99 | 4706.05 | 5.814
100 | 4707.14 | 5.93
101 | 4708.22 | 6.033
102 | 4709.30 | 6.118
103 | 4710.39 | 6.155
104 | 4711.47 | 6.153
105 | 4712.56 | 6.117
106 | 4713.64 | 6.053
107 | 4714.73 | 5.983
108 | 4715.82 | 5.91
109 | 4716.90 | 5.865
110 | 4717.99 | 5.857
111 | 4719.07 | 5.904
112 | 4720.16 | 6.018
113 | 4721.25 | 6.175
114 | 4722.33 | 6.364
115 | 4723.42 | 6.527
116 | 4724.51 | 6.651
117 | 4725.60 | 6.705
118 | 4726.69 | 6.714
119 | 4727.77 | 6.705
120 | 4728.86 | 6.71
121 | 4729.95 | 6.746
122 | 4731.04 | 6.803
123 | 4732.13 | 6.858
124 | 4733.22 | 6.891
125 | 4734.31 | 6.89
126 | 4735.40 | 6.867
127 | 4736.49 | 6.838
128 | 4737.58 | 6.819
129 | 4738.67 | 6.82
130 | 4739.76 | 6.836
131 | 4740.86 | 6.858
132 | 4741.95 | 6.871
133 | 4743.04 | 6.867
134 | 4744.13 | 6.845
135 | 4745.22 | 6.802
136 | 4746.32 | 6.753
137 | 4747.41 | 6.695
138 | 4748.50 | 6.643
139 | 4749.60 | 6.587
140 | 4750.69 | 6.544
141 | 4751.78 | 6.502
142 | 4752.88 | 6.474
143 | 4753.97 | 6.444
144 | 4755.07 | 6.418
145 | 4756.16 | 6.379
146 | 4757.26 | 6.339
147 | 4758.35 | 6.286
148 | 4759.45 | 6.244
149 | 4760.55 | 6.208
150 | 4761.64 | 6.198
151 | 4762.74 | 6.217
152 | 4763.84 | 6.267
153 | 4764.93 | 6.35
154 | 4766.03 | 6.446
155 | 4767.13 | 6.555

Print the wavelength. 4662.91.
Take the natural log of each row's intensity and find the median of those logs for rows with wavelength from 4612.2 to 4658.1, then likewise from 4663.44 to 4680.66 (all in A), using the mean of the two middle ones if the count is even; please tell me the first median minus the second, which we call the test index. 0.10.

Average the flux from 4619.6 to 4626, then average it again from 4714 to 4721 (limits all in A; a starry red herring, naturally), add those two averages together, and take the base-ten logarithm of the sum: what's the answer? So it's 1.10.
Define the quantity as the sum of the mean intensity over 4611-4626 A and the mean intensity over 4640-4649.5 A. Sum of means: 13.1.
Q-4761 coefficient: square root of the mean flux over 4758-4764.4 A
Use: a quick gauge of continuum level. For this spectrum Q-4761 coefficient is 2.50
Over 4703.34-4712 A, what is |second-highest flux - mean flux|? 0.19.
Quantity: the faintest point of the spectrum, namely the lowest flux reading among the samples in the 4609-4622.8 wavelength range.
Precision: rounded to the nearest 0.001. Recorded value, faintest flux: 6.329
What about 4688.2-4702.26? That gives 5.923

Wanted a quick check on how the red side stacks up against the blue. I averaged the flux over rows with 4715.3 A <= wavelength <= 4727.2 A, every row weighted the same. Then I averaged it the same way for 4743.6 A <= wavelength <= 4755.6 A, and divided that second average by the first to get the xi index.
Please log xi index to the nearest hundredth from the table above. 1.06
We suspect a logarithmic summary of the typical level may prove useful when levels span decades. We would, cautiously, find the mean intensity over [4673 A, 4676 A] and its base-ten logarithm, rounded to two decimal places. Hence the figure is 0.75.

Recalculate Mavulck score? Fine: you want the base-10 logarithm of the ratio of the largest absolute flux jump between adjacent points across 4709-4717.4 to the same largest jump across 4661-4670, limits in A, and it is -0.1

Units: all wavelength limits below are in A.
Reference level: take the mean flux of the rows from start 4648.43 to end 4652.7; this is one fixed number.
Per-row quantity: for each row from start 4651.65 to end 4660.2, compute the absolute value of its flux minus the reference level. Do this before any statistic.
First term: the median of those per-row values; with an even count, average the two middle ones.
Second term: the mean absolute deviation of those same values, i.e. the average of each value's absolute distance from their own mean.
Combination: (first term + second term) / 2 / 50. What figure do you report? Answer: 0.002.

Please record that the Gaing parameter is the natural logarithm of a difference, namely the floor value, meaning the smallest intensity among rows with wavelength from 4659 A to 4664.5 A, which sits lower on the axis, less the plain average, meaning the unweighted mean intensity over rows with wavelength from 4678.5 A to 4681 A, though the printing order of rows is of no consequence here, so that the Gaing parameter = -0.4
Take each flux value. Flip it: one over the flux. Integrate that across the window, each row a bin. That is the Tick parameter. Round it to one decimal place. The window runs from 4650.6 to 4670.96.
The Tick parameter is 3.3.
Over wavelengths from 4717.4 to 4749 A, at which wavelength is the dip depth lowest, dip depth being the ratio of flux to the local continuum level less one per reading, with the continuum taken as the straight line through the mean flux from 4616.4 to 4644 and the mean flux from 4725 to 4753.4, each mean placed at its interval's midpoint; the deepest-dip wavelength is 4717.99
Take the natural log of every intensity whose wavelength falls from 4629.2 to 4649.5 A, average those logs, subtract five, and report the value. -3.15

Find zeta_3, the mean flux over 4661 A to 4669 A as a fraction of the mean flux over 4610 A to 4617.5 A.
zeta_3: 0.99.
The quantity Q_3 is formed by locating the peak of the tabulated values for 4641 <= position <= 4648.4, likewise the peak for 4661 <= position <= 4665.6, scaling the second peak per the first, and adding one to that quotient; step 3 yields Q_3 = 2.00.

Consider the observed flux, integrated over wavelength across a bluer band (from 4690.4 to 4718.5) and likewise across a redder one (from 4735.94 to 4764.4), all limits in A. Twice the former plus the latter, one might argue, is 535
